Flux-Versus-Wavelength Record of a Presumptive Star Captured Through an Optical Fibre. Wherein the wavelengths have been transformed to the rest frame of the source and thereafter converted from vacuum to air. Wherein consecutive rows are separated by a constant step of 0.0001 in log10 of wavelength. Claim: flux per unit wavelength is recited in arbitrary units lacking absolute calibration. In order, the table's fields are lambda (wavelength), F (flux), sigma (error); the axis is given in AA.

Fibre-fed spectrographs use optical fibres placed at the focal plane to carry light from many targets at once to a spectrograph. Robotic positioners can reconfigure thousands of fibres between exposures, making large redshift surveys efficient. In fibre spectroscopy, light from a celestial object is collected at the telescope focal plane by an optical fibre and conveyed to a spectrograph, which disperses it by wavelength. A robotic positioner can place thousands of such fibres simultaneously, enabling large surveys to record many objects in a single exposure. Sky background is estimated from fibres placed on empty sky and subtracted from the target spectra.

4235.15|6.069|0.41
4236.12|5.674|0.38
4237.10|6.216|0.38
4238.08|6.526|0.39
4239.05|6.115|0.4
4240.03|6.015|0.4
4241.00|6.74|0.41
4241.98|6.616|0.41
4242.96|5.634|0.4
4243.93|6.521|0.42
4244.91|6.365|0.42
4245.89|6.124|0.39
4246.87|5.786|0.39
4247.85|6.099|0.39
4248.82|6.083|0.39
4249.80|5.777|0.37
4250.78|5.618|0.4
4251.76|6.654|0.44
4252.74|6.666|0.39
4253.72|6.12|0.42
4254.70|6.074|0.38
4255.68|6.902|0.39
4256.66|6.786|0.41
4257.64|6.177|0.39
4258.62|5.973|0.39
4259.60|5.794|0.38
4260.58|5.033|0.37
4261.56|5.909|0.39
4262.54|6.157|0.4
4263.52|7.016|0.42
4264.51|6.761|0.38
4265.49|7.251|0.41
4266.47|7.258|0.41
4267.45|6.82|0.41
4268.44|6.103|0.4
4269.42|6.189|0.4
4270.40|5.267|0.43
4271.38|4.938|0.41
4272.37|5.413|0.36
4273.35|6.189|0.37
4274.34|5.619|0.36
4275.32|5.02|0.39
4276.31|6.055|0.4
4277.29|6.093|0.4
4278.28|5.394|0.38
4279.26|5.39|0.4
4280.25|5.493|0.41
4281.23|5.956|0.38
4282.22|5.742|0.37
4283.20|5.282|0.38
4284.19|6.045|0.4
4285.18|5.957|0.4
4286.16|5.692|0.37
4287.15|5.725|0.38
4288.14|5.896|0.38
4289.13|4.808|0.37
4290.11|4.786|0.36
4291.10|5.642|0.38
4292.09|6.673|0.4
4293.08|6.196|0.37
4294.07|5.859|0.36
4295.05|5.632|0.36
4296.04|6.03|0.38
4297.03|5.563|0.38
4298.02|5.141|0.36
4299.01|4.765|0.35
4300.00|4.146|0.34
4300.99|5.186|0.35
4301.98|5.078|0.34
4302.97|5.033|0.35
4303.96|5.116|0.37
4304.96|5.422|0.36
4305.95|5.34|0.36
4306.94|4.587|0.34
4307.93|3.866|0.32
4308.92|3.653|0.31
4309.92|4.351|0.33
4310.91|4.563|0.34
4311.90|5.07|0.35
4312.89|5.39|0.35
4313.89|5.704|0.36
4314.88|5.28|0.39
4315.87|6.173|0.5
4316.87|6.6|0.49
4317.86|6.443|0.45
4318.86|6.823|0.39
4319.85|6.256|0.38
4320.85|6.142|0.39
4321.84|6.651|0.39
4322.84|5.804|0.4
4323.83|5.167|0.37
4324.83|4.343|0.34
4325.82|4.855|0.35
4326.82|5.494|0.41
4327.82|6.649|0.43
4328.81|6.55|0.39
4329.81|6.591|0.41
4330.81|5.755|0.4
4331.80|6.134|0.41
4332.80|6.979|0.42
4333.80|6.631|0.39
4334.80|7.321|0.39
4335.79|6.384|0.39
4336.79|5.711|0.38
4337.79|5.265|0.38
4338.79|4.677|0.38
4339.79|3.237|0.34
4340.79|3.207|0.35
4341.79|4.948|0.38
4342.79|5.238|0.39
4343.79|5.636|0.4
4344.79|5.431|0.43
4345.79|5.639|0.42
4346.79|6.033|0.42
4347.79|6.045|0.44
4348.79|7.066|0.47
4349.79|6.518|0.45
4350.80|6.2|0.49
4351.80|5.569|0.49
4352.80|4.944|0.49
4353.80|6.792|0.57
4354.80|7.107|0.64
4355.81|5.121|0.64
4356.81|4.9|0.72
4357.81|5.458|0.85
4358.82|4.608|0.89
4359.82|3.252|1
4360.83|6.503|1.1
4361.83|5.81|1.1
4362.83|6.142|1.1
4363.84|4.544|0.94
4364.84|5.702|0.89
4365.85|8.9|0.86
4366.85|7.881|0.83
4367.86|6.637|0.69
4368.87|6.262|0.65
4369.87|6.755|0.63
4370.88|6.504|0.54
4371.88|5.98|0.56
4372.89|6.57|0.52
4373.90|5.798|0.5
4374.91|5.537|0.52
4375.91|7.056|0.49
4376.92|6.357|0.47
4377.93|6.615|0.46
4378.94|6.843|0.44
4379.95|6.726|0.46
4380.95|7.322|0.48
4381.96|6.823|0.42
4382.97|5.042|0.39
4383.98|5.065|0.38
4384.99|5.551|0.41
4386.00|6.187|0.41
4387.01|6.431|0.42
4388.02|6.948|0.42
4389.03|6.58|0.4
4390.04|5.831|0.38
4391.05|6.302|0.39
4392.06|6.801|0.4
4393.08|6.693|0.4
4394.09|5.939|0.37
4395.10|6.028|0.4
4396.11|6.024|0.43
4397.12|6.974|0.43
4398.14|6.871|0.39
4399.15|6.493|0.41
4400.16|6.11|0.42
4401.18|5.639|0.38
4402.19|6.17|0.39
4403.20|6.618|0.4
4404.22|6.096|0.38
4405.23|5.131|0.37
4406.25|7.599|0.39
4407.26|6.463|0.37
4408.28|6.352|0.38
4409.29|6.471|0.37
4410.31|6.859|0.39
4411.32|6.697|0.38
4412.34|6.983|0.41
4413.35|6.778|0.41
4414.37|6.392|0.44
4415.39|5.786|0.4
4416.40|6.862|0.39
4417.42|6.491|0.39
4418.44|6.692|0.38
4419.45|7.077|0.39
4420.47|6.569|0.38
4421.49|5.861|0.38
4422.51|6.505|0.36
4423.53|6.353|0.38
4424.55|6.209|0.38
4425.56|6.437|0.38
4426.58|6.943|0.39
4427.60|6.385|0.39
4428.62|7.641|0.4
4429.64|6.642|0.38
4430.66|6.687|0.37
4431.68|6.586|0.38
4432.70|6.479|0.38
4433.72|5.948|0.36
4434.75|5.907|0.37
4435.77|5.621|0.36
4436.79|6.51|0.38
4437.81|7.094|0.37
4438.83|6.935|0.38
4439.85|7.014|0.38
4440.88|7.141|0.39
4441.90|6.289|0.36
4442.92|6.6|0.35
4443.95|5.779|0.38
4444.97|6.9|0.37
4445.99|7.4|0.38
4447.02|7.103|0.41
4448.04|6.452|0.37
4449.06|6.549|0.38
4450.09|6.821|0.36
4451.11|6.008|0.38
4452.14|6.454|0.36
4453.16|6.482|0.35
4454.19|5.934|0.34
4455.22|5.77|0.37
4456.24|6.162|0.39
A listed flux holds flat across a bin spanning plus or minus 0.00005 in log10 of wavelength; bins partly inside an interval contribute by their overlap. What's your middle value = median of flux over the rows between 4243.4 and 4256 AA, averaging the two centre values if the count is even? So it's 6.1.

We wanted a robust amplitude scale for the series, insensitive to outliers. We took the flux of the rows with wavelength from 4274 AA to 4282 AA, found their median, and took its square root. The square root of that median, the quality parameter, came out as 2.36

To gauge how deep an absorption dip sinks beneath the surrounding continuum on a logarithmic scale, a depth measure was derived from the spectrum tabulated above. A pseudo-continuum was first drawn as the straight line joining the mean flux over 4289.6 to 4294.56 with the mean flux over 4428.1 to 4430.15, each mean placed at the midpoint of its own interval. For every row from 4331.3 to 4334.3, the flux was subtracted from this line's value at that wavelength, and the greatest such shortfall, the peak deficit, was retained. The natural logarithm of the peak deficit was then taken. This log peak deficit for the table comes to -2.6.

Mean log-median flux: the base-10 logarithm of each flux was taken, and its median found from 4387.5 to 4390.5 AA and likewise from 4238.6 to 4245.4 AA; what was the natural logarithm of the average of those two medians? -0.21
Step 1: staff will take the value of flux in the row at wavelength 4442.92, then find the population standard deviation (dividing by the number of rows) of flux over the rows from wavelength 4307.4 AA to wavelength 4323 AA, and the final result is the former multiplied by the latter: 6.4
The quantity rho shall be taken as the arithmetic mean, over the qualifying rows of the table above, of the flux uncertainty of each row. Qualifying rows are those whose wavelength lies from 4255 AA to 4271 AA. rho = 0.399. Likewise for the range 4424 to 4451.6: 0.377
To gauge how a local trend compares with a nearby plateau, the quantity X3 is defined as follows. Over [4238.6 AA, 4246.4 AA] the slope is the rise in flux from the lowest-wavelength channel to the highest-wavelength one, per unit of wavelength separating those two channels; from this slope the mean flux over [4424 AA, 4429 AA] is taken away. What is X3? -6.7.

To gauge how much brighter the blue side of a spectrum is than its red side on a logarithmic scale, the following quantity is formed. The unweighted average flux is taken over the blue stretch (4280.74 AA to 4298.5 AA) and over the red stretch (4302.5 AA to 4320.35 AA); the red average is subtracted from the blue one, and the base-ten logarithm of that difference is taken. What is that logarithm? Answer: -0.41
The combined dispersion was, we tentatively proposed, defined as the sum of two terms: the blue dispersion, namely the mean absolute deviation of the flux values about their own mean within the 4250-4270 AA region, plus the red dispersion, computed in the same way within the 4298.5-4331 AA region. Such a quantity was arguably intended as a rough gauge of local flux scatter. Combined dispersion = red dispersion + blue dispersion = 1.20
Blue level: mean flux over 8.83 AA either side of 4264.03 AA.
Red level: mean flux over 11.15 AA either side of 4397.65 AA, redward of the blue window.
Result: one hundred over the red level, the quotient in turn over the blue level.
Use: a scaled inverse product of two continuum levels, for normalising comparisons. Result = 2.53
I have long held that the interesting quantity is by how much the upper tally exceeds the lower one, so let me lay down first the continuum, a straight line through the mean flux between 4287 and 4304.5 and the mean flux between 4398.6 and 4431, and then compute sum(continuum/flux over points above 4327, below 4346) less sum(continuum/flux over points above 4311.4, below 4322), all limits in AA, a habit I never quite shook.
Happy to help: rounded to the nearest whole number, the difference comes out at 10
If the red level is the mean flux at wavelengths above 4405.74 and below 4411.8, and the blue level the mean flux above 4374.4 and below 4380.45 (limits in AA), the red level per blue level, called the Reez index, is 1.03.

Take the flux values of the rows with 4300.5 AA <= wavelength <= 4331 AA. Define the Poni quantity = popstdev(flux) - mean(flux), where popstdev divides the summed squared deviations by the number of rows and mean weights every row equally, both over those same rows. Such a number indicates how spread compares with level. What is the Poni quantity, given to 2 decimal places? -4.63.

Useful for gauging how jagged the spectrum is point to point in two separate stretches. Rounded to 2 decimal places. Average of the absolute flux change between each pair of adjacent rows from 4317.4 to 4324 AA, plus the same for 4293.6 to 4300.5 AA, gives 0.93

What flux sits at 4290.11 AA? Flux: 4.786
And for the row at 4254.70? 6.074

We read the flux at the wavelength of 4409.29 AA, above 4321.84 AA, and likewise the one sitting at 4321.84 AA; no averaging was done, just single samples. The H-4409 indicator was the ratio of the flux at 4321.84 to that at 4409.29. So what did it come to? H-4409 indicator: 1.03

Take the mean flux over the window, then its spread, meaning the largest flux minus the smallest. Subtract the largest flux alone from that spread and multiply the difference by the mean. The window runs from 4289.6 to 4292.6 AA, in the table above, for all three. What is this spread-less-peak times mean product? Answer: -27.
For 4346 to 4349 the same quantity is -38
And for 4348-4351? -41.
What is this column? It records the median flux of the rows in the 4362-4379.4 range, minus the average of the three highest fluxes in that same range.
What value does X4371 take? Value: -1.44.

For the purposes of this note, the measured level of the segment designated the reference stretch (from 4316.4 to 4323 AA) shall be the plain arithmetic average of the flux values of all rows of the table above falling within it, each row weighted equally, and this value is 6.4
